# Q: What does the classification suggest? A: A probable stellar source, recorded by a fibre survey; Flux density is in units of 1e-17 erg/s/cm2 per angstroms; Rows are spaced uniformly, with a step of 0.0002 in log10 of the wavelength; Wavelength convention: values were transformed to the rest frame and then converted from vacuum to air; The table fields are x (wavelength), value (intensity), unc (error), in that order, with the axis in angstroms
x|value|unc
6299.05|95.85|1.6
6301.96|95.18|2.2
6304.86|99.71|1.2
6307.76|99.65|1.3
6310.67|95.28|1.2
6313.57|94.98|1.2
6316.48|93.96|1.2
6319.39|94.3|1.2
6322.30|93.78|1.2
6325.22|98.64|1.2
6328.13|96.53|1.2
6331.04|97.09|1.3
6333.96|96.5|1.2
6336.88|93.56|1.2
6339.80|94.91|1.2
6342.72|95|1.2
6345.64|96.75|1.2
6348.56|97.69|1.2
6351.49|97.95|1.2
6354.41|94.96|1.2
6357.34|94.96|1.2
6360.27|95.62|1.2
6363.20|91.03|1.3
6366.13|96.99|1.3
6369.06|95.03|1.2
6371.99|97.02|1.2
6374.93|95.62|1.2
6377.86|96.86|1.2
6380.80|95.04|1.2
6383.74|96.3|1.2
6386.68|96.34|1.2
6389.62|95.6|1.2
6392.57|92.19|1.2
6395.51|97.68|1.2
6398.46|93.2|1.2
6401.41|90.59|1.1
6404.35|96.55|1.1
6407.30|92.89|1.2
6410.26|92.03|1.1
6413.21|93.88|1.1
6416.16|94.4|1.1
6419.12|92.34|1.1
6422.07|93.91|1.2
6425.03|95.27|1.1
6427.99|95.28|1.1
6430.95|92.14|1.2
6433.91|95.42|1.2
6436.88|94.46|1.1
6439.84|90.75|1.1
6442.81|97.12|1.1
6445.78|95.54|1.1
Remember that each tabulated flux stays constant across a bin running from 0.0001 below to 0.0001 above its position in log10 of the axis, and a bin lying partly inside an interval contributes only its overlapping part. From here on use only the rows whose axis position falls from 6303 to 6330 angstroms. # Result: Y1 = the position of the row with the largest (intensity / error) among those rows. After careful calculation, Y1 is 6304.86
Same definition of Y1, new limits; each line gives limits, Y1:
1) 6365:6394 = 6371.99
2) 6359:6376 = 6371.99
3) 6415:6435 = 6427.99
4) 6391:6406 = 6404.35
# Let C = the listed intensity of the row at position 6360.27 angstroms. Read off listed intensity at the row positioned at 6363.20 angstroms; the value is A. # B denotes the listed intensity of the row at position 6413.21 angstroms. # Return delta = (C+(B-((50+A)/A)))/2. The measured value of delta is 94.0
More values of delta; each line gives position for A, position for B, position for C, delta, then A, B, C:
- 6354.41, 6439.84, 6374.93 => 92.4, 94.96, 90.75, 95.62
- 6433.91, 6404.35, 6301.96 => 95.1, 95.42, 96.55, 95.18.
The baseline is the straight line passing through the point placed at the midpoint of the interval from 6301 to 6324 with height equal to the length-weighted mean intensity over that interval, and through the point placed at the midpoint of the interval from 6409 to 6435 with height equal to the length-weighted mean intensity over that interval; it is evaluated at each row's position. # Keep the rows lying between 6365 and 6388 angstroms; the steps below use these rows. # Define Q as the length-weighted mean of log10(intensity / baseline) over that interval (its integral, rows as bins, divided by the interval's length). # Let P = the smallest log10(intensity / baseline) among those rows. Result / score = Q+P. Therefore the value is 0.007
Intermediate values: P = 0.0008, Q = 0.0064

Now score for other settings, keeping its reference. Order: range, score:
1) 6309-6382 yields -0.017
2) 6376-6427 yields -0.017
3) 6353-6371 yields -0.019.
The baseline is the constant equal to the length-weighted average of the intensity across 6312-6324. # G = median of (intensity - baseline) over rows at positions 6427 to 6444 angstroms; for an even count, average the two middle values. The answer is 0.5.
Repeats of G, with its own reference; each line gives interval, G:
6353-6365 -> 0.6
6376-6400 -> 1.6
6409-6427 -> -0.4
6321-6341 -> 2.2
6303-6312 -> 5.3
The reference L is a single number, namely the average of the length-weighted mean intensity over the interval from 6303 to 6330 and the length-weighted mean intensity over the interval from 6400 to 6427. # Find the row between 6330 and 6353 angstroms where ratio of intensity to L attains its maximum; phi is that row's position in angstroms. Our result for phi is 6351.49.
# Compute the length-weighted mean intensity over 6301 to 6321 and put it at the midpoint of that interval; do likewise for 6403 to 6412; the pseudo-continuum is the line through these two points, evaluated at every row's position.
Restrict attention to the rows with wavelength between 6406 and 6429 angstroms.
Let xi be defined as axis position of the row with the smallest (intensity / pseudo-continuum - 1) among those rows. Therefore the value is 6410.26 angstroms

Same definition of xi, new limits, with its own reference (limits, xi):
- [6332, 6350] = 6336.88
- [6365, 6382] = 6369.06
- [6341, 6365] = 6363.20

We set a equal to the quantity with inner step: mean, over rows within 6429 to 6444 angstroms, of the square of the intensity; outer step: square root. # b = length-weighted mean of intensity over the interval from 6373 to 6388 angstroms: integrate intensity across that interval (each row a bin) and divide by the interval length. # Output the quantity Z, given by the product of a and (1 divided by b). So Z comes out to 0.98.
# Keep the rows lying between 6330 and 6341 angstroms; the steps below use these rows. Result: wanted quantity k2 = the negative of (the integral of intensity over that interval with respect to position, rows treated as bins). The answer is -1049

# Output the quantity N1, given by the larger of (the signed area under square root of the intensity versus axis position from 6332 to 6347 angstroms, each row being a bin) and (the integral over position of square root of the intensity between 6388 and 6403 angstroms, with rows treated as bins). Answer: 146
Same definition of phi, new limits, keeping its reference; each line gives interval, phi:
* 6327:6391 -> 6351.49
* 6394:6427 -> 6395.51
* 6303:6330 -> 6304.86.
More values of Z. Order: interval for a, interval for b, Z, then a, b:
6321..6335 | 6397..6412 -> 1.04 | 96.5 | 93.1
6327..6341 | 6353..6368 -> 1.01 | 95.7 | 94.7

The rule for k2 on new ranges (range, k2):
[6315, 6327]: -1142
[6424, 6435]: -1039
